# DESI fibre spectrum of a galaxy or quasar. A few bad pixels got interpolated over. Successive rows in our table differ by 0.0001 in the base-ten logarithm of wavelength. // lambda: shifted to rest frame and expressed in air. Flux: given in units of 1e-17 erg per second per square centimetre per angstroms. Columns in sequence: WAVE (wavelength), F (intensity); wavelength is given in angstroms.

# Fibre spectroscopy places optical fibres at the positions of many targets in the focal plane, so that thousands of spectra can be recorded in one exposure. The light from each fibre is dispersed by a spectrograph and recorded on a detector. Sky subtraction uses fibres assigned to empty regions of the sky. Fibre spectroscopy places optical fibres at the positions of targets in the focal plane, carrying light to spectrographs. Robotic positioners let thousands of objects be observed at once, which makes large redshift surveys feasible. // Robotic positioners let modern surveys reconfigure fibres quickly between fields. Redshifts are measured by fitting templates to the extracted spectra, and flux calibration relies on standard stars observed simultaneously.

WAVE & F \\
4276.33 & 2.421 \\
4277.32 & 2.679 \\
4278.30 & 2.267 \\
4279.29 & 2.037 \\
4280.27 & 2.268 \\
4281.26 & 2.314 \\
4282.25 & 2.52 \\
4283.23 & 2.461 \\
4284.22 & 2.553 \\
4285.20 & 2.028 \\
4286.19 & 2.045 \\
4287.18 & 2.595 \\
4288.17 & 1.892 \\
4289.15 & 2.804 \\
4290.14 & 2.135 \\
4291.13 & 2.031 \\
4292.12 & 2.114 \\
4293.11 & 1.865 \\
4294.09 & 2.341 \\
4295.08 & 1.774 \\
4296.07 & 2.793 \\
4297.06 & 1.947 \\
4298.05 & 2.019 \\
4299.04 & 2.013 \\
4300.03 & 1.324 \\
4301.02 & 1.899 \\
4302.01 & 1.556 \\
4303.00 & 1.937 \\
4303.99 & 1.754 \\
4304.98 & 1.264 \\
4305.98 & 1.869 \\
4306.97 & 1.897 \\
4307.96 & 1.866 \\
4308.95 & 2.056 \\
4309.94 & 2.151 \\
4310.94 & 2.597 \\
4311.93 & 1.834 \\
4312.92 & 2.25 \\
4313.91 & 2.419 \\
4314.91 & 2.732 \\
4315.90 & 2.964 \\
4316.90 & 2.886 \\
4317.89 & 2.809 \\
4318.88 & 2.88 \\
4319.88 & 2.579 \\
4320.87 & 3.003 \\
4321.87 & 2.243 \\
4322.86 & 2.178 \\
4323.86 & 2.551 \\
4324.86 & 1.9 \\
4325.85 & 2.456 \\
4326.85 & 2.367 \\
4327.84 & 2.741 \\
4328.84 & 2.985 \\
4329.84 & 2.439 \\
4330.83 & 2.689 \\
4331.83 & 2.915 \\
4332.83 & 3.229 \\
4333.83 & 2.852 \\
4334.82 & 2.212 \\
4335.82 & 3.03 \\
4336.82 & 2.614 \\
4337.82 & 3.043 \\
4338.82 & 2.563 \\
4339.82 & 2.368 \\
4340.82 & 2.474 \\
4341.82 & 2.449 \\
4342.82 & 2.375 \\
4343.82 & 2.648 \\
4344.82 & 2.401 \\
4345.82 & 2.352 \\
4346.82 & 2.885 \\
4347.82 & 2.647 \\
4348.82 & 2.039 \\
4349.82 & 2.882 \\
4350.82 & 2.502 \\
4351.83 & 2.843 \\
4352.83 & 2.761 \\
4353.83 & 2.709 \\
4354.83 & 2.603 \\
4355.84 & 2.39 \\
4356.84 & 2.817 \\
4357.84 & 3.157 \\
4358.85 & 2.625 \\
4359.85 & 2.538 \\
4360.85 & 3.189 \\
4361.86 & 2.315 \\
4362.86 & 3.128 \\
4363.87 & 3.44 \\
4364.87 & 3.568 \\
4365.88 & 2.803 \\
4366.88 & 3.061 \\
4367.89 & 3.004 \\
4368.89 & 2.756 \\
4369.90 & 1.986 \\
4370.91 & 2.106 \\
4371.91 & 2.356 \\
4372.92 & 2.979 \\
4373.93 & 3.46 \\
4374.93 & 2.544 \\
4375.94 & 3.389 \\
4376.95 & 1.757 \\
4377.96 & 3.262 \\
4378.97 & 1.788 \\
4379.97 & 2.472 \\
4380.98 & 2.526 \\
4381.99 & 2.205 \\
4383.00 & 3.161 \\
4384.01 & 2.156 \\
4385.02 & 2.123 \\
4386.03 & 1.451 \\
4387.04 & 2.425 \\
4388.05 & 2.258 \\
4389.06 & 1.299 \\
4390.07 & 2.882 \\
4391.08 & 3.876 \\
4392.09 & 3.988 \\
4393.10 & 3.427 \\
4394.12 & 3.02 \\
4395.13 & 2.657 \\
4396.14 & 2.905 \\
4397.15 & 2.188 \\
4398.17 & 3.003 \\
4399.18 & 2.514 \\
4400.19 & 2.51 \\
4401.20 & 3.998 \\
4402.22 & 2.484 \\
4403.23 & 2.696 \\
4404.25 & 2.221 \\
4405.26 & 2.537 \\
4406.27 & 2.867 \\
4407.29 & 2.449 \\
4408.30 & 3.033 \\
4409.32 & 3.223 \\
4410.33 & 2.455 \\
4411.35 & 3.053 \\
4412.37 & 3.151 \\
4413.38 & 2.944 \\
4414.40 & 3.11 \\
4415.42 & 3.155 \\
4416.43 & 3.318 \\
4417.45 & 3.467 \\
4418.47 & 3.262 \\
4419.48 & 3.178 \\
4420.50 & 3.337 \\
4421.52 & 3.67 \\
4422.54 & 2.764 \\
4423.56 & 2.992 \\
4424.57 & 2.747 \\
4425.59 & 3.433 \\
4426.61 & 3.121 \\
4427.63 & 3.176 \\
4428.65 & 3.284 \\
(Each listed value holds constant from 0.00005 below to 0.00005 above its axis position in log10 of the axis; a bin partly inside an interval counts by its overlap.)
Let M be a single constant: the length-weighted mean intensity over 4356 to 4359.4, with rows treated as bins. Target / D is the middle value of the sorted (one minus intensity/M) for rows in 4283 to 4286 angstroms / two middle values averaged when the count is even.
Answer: 0.126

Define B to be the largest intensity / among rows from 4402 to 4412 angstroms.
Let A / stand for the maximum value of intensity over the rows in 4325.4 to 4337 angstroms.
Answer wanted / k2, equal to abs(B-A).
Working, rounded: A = 3.229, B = 3.223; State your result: 0.0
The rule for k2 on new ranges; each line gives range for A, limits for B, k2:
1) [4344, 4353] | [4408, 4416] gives 0.3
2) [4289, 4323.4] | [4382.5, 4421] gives 1.0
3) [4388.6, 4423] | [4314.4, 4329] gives 1.0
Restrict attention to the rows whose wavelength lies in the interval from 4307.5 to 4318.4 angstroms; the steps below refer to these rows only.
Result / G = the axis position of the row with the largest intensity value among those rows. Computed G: 4315.90 angstroms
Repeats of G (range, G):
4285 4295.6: 4289.15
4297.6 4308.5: 4298.05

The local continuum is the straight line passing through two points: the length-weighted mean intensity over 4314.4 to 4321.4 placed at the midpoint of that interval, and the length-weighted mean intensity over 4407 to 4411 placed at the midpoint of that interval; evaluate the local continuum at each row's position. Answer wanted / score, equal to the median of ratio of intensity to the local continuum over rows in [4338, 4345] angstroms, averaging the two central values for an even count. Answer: 0.87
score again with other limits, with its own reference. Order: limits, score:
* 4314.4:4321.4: 1.02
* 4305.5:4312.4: 0.67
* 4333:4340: 0.92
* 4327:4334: 1.01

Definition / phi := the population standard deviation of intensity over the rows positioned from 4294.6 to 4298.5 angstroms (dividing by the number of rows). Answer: 0.39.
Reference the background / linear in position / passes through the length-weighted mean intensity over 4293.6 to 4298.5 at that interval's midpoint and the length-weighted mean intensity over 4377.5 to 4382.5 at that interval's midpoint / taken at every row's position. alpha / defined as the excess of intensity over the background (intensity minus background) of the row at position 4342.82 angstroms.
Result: 0.0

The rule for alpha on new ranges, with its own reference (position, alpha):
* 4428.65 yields 0.7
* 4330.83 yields 0.4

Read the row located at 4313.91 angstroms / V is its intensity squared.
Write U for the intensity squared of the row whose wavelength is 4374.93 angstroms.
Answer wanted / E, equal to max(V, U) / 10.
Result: 0.6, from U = 6.5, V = 5.9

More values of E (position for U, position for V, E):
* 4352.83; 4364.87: 1.3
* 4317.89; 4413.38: 0.9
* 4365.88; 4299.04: 0.8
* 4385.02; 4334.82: 0.5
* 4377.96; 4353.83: 1.1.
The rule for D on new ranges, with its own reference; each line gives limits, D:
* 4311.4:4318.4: 0.030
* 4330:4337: -0.013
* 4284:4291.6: 0.258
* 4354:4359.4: 0.068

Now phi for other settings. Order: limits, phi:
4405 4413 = 0.30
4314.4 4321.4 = 0.13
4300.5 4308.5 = 0.22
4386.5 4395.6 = 0.79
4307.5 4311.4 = 0.27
